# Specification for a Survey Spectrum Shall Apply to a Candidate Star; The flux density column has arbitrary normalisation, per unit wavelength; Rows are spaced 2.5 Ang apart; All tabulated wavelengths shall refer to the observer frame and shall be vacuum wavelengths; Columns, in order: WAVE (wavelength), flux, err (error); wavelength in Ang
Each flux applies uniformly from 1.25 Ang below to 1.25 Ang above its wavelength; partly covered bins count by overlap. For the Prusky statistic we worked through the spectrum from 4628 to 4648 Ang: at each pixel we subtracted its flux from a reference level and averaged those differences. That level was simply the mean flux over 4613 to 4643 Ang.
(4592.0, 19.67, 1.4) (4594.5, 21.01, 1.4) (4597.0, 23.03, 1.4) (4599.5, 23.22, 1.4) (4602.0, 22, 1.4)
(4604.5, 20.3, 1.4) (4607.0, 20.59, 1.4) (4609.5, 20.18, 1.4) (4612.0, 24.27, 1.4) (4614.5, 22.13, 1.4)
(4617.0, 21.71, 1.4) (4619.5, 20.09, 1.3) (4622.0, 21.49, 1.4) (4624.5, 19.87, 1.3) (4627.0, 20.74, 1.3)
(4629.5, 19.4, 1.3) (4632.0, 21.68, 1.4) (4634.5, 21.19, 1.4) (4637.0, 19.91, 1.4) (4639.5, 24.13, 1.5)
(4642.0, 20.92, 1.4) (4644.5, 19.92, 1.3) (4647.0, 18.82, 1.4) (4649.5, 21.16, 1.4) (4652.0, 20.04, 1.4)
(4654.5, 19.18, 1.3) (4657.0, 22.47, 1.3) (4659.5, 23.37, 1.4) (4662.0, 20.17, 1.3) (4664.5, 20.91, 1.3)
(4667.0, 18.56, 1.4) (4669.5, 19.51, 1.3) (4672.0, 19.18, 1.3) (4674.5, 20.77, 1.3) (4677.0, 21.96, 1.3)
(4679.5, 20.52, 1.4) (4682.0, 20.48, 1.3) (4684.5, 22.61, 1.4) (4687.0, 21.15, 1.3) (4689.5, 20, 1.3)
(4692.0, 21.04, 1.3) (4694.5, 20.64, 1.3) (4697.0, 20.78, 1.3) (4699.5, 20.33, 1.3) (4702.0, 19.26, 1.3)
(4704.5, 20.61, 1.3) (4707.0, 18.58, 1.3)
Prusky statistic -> 0.36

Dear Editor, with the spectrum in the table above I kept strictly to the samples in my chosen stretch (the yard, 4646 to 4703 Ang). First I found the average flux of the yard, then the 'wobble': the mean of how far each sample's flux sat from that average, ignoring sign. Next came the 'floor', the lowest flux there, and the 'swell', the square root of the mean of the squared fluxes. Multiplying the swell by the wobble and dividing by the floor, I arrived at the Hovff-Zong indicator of 1.03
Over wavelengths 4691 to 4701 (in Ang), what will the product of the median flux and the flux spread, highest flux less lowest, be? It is 15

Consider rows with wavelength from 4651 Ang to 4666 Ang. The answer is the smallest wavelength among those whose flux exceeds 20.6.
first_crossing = 4657.0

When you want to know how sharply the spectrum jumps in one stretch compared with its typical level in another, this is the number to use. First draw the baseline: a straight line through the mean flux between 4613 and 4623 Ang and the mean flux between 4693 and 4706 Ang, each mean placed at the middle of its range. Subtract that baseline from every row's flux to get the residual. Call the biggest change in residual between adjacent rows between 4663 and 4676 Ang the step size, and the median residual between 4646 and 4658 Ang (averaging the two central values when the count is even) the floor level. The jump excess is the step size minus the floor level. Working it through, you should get 3.2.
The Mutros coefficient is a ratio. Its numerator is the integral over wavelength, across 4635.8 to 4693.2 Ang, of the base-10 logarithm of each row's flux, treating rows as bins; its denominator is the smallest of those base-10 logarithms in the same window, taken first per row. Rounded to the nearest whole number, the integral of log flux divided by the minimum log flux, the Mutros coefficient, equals 60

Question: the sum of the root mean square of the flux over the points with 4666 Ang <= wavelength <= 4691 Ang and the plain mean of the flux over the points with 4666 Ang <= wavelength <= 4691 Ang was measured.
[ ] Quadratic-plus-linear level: 41.0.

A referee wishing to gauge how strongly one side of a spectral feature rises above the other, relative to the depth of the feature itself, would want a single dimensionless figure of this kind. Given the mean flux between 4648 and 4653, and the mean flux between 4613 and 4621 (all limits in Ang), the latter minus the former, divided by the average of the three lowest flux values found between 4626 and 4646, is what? 0.04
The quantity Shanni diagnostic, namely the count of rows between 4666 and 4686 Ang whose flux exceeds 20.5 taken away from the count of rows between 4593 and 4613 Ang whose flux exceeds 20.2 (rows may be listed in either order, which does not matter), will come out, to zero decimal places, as 3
